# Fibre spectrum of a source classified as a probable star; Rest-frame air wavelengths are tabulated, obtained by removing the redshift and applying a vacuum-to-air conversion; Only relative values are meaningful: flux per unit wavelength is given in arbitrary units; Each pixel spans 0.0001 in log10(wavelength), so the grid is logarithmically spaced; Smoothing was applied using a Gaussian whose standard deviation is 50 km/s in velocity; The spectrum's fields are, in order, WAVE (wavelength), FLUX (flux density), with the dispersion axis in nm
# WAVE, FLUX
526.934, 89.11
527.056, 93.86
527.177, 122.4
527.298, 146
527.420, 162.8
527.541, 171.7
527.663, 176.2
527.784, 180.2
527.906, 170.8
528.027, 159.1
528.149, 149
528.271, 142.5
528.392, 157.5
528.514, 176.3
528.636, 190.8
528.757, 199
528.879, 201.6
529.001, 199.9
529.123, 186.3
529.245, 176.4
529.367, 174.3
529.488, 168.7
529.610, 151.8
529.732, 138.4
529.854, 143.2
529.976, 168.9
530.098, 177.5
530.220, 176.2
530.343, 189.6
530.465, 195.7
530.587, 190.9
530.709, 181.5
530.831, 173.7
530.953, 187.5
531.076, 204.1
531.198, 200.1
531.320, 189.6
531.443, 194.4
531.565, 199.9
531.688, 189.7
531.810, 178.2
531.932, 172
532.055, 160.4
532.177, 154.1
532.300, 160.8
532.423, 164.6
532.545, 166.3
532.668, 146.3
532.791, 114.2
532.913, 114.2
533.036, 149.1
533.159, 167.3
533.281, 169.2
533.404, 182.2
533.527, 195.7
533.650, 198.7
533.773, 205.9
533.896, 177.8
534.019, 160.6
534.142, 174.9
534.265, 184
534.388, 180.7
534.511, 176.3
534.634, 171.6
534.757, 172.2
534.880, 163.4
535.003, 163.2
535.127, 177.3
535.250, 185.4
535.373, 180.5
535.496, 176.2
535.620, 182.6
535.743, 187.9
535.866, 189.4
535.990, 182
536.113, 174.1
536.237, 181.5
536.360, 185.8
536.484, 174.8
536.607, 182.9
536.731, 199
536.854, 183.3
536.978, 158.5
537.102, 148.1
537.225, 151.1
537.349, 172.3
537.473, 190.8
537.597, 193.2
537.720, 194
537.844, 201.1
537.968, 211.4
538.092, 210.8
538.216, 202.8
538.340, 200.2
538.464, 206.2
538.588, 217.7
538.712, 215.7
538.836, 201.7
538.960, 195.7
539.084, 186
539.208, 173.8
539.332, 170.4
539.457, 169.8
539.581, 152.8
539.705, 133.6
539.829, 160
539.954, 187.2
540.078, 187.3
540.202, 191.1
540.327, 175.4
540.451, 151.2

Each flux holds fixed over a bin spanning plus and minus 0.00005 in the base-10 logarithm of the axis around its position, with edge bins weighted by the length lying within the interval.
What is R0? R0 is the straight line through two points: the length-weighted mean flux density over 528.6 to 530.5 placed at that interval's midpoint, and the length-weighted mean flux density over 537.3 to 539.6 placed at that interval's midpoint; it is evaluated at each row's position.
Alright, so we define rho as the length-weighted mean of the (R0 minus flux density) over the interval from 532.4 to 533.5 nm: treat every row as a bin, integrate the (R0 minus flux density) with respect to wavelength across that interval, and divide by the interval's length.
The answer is 29.9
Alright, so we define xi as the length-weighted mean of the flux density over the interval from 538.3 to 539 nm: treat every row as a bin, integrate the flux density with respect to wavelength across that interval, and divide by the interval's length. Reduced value 207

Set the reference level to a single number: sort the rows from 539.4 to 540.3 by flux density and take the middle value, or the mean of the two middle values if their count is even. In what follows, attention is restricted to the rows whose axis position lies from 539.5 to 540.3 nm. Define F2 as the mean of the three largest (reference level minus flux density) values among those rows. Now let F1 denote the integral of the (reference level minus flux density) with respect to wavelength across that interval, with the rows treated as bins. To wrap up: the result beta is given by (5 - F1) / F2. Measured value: 0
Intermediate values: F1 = 1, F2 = 21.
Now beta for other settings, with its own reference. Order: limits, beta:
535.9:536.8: -2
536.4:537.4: 0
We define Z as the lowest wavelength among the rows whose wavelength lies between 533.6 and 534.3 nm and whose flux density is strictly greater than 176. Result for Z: 533.650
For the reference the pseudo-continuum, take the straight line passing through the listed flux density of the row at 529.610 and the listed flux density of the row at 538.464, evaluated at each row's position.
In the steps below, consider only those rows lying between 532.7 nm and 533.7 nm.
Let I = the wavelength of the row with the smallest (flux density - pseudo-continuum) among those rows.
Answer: 532.913 nm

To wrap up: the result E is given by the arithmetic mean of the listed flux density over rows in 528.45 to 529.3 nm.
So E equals 190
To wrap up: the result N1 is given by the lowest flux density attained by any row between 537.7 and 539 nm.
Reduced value 194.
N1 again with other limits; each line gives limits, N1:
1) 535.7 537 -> 158.5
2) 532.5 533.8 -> 114.2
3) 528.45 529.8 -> 138.4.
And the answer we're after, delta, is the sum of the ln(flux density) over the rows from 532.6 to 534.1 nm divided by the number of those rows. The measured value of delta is 5.09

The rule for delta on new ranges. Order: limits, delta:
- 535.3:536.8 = 5.21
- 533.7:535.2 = 5.17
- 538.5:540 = 5.19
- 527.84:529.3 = 5.16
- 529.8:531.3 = 5.20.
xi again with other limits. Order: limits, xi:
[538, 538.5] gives 205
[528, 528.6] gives 158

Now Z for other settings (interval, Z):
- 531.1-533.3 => 531.198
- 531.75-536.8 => 531.810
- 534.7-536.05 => 535.127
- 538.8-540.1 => 538.836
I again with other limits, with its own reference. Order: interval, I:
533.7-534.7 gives 534.019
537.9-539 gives 538.960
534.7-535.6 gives 535.003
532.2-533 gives 532.913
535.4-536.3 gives 536.113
